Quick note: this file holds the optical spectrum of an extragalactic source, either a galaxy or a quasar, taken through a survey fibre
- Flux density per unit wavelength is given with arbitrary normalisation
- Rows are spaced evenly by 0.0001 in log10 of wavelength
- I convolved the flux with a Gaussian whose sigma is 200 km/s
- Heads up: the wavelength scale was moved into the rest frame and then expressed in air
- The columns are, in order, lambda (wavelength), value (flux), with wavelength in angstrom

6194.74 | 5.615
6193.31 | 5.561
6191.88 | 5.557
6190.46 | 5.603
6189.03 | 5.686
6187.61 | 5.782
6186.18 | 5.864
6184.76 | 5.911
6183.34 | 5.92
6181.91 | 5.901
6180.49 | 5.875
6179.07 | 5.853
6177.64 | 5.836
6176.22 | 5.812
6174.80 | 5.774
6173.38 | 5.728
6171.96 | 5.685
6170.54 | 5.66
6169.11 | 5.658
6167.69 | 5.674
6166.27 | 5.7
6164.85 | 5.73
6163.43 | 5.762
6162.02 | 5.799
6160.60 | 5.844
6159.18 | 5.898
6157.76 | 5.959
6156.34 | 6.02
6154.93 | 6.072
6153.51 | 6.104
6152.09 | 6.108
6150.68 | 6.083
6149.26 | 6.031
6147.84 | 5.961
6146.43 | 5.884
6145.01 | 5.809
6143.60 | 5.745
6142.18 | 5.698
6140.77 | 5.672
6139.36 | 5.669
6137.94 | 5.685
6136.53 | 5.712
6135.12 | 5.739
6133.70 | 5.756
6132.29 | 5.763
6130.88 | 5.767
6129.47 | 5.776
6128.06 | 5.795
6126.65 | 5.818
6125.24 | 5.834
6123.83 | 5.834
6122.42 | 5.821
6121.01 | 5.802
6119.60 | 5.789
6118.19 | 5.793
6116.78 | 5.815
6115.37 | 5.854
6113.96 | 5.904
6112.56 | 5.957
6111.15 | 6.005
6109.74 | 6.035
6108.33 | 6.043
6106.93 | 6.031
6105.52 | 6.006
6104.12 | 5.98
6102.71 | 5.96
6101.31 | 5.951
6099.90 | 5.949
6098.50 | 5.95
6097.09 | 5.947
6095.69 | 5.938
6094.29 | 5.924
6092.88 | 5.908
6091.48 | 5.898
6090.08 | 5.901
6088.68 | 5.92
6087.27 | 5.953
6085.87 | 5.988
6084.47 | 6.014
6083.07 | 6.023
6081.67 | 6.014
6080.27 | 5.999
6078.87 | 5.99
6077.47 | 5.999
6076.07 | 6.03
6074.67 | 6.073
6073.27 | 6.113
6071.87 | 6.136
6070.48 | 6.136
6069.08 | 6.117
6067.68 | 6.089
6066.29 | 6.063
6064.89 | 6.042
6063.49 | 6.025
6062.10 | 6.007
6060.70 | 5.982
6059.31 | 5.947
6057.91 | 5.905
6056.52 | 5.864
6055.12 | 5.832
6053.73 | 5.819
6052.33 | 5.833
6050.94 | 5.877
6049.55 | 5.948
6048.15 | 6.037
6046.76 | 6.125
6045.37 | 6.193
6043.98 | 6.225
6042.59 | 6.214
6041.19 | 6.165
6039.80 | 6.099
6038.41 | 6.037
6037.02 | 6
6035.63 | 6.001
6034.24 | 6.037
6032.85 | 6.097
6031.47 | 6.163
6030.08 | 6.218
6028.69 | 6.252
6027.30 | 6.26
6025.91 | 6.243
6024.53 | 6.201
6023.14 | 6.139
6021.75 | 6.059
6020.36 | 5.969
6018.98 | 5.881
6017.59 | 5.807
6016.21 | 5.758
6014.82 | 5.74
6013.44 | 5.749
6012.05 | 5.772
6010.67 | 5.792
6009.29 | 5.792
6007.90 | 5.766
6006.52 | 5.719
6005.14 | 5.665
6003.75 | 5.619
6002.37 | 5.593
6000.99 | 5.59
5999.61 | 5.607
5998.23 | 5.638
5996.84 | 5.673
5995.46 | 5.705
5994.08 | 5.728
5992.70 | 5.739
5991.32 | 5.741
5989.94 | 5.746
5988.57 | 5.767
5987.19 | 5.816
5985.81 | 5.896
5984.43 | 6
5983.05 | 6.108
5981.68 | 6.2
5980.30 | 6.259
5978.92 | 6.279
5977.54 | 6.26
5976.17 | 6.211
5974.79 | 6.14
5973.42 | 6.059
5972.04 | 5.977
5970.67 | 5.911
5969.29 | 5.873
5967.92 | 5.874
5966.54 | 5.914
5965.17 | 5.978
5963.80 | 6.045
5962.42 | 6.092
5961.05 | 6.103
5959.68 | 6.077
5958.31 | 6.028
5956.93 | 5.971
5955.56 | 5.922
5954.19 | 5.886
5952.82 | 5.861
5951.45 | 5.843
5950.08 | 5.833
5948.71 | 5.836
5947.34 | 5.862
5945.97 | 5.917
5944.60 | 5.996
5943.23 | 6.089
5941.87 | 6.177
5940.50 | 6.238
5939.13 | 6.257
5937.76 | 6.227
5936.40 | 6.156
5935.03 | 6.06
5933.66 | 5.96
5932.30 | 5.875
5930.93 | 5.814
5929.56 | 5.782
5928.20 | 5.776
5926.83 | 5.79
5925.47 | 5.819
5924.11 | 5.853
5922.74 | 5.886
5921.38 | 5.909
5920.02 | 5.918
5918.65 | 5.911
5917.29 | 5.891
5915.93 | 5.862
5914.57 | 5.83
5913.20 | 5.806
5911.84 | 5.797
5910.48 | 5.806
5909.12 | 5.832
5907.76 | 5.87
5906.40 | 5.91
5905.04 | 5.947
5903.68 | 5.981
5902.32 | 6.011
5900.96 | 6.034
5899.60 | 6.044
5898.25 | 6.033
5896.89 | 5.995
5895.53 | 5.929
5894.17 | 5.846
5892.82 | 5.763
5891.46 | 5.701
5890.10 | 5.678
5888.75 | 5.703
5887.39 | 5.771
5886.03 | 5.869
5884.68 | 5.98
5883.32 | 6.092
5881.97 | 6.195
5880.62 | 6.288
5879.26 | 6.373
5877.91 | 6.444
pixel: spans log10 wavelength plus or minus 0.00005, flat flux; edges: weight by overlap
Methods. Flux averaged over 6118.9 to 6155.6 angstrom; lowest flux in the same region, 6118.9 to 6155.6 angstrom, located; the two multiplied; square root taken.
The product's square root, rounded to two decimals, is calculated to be 5.75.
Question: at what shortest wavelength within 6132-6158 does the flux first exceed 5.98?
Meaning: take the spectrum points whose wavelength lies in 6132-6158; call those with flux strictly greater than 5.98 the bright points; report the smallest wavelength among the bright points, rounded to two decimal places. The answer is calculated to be 6149.26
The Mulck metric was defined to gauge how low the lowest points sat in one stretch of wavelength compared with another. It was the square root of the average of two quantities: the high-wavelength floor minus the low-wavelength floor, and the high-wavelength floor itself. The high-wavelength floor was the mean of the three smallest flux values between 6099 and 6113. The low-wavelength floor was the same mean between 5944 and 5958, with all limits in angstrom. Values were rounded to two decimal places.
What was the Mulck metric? 1.74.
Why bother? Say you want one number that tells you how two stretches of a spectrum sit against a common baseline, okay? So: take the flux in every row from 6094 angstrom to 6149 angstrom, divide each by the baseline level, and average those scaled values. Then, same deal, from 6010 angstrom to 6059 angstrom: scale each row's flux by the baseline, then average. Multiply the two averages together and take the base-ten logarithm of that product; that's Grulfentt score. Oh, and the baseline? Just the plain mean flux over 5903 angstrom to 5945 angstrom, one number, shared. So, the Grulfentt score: -0.001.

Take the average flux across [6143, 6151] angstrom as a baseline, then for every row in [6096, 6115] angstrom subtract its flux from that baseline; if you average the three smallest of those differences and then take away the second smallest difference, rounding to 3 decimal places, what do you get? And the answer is -0.001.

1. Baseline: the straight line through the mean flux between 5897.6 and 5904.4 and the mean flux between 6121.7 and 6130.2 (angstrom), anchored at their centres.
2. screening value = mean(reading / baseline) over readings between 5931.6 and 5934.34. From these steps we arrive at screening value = 0.99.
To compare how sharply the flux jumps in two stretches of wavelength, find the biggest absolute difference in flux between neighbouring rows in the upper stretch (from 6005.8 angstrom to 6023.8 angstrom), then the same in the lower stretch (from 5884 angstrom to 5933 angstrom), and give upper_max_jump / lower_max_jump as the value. 0.8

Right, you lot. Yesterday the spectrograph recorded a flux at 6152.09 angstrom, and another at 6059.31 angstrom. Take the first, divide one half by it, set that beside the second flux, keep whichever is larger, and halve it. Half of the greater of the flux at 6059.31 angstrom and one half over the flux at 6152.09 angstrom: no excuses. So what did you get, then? 2.97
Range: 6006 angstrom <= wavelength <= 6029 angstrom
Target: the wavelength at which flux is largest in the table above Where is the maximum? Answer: 6027.30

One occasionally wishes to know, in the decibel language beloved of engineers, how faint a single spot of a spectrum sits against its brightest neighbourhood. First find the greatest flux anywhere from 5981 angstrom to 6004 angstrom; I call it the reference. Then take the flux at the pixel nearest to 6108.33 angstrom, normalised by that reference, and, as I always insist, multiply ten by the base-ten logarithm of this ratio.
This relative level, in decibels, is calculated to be -0.11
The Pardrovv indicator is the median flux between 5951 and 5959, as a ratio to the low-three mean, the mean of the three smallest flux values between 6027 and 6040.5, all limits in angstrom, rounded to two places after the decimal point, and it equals 0.98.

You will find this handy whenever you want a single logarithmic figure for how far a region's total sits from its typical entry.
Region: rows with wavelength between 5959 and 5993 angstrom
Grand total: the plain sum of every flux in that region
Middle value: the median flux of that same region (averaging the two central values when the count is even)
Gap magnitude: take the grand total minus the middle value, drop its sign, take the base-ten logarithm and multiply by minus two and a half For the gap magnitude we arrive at -5.40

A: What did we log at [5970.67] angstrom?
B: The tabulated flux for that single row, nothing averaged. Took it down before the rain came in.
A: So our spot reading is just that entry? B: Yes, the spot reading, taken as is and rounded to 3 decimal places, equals 5.911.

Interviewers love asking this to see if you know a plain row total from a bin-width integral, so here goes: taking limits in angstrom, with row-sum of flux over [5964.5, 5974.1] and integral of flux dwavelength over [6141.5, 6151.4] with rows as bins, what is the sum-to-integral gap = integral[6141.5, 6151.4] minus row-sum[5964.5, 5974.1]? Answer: 16.7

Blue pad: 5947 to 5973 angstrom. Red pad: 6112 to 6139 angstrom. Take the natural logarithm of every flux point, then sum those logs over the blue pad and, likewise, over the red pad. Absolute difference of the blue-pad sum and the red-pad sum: 0.45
